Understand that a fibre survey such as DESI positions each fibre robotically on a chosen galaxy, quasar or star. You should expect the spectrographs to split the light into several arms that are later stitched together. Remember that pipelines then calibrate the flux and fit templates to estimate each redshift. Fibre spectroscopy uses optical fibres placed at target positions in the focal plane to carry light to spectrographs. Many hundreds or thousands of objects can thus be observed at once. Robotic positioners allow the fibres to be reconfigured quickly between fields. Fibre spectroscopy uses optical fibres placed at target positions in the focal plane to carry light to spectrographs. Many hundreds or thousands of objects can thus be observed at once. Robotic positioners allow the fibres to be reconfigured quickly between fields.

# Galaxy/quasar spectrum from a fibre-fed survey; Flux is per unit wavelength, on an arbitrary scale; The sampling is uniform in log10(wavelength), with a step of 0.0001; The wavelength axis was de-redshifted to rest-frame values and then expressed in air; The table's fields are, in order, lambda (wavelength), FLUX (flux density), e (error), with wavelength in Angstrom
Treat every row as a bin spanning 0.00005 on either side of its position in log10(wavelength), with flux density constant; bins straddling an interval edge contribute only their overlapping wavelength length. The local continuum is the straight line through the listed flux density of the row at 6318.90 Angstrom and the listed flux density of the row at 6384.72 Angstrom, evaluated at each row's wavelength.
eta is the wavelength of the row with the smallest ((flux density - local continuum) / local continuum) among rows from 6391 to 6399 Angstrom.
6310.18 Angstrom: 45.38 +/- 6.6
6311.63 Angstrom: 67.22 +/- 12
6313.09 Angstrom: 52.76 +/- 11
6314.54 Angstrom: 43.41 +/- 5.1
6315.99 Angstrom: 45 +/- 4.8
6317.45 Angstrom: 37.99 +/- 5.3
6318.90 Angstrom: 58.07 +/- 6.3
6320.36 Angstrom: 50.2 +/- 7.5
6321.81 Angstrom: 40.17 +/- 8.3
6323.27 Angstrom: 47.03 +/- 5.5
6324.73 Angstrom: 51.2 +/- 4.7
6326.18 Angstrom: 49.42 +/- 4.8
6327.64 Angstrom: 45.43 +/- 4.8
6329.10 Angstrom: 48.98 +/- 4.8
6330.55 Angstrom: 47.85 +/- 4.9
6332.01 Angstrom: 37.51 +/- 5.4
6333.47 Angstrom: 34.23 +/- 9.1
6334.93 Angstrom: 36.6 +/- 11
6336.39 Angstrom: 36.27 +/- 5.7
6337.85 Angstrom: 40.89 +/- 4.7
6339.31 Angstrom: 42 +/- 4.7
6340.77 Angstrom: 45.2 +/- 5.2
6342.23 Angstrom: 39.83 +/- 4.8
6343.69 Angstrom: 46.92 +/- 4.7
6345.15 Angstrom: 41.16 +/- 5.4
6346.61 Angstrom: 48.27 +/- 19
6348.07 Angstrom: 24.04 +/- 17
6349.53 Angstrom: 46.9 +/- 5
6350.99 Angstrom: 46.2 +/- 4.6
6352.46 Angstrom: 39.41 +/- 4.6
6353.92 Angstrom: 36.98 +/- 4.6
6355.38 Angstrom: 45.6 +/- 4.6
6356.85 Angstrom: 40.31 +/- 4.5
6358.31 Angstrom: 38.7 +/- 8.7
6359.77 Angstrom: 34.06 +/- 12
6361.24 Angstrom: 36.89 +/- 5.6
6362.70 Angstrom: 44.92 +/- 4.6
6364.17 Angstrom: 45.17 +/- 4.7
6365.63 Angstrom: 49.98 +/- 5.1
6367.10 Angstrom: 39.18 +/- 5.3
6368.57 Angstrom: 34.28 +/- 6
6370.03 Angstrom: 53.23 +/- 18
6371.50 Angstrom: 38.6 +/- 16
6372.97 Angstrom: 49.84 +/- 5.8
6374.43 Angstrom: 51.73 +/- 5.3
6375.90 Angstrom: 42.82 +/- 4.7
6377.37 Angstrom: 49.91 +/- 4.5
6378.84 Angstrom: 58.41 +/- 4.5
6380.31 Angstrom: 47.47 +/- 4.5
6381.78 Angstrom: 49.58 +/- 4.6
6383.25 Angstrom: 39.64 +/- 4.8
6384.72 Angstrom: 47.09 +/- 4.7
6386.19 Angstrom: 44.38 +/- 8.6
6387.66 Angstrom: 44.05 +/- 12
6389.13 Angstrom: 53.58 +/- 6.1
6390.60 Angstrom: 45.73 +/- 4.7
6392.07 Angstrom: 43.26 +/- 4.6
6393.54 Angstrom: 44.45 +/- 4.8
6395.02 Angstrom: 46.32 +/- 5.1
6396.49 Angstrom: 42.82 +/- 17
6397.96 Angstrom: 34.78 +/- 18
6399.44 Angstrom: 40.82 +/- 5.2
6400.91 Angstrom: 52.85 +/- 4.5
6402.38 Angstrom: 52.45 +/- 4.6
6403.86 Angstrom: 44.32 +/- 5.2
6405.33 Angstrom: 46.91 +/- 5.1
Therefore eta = 6397.96 Angstrom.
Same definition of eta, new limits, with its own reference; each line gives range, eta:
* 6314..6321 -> 6317.45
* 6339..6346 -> 6342.23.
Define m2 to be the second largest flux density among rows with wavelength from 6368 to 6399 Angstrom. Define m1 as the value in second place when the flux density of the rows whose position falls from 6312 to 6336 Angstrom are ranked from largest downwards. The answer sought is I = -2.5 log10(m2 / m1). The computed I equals -0.02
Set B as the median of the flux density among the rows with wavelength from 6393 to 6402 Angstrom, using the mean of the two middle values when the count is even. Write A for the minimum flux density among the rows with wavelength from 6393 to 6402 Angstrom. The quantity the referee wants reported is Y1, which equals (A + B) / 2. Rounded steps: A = 34.78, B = 44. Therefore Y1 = 39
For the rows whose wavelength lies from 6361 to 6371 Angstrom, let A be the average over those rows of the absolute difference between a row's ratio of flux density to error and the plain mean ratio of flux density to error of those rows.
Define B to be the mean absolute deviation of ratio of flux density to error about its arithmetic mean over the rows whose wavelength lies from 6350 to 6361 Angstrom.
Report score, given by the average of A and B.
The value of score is 2.1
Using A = 1.99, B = 2.2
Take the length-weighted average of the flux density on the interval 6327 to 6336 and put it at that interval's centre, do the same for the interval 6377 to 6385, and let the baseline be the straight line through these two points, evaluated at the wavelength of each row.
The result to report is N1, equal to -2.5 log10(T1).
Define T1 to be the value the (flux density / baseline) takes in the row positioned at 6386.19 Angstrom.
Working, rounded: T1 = 0.90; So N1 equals 0.12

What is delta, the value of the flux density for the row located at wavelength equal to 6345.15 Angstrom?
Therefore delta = 41.16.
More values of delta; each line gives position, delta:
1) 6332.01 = 37.51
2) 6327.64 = 45.43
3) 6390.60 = 45.73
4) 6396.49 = 42.82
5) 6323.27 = 47.03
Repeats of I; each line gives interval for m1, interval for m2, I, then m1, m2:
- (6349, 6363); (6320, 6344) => -0.09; 46.2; 50.2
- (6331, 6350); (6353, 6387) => -0.14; 46.92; 53.23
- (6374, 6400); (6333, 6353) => 0.14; 53.58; 46.92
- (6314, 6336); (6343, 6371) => 0.03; 51.2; 49.98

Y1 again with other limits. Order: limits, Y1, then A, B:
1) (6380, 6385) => 43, 39.64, 47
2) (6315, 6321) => 43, 37.99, 48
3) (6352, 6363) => 37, 34.06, 39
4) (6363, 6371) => 40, 34.28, 45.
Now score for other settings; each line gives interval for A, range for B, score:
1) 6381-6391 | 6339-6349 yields 2.4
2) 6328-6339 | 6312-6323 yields 1.9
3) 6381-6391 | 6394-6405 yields 2.6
